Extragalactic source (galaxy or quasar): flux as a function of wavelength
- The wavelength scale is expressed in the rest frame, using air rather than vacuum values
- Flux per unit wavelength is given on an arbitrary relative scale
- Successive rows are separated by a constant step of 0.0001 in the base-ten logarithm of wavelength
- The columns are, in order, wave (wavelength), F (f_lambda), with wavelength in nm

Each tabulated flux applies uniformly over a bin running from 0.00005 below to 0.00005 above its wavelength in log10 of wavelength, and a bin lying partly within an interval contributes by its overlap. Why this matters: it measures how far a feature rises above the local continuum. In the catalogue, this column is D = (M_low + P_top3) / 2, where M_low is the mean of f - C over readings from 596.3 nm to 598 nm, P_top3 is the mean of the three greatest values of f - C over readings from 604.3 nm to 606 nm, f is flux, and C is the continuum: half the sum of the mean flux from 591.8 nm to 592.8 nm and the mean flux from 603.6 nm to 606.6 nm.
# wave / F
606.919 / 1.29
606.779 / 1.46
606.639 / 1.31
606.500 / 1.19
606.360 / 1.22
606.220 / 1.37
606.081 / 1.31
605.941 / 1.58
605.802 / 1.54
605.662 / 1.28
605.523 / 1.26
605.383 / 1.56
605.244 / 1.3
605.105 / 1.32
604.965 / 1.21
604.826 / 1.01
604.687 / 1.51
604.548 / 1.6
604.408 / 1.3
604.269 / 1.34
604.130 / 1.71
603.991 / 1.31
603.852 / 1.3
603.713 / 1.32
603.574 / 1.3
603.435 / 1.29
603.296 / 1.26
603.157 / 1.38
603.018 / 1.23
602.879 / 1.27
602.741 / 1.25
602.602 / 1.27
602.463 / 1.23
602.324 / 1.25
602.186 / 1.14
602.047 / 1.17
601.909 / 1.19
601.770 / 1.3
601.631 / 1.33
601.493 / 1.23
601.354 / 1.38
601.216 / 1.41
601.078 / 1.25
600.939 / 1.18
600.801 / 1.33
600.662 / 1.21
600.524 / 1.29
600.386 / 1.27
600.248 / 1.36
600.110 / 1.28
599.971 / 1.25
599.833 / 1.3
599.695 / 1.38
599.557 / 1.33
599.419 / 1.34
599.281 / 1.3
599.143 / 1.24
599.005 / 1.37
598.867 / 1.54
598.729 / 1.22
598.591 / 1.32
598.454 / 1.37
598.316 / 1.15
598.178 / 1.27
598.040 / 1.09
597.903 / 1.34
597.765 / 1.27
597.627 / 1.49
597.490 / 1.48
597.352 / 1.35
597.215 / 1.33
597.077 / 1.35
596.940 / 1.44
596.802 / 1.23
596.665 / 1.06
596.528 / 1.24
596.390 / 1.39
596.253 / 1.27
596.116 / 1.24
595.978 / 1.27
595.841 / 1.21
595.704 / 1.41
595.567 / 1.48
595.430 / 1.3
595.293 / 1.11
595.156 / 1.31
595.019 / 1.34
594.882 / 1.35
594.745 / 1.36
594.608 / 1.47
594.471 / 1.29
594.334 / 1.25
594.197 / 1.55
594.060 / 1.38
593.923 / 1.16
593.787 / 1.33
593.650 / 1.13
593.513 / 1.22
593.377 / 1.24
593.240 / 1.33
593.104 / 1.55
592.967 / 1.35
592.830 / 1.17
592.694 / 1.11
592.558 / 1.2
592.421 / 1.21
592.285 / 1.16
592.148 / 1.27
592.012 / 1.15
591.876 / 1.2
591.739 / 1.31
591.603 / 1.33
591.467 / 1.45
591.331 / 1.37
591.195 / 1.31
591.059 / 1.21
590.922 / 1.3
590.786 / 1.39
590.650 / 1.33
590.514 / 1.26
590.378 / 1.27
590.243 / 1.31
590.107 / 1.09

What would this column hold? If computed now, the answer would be 0.18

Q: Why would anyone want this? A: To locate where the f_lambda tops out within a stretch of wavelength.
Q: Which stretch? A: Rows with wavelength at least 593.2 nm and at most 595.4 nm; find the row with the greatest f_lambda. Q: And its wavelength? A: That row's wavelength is 594.197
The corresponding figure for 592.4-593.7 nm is 593.104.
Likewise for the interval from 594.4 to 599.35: 598.867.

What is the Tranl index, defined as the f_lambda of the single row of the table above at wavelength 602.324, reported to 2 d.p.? 1.25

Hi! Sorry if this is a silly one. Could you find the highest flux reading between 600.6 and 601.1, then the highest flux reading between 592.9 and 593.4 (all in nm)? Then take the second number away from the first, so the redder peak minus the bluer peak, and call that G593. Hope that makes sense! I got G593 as -0.22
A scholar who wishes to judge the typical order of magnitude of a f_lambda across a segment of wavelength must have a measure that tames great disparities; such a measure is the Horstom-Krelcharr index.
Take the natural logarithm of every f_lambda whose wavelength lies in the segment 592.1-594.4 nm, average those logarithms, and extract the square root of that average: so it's 0.485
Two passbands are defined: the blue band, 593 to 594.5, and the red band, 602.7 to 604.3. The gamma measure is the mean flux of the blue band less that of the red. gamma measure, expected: -0.02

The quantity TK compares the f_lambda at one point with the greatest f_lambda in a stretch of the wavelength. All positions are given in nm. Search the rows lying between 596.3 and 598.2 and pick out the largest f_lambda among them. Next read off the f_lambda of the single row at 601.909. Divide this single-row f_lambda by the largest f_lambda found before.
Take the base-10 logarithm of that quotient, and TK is -0.098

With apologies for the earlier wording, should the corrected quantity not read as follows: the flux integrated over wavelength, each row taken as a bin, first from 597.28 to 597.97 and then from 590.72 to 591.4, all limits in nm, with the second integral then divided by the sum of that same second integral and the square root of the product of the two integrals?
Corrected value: 0.492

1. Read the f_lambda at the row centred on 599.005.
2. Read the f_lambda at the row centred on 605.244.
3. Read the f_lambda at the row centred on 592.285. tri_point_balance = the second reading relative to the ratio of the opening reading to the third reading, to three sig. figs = 1.10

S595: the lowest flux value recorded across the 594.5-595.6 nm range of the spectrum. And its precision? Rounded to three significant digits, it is 1.11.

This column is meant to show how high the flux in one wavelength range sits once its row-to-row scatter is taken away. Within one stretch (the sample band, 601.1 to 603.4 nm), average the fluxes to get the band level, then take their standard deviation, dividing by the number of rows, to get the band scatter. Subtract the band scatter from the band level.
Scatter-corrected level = 1.194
